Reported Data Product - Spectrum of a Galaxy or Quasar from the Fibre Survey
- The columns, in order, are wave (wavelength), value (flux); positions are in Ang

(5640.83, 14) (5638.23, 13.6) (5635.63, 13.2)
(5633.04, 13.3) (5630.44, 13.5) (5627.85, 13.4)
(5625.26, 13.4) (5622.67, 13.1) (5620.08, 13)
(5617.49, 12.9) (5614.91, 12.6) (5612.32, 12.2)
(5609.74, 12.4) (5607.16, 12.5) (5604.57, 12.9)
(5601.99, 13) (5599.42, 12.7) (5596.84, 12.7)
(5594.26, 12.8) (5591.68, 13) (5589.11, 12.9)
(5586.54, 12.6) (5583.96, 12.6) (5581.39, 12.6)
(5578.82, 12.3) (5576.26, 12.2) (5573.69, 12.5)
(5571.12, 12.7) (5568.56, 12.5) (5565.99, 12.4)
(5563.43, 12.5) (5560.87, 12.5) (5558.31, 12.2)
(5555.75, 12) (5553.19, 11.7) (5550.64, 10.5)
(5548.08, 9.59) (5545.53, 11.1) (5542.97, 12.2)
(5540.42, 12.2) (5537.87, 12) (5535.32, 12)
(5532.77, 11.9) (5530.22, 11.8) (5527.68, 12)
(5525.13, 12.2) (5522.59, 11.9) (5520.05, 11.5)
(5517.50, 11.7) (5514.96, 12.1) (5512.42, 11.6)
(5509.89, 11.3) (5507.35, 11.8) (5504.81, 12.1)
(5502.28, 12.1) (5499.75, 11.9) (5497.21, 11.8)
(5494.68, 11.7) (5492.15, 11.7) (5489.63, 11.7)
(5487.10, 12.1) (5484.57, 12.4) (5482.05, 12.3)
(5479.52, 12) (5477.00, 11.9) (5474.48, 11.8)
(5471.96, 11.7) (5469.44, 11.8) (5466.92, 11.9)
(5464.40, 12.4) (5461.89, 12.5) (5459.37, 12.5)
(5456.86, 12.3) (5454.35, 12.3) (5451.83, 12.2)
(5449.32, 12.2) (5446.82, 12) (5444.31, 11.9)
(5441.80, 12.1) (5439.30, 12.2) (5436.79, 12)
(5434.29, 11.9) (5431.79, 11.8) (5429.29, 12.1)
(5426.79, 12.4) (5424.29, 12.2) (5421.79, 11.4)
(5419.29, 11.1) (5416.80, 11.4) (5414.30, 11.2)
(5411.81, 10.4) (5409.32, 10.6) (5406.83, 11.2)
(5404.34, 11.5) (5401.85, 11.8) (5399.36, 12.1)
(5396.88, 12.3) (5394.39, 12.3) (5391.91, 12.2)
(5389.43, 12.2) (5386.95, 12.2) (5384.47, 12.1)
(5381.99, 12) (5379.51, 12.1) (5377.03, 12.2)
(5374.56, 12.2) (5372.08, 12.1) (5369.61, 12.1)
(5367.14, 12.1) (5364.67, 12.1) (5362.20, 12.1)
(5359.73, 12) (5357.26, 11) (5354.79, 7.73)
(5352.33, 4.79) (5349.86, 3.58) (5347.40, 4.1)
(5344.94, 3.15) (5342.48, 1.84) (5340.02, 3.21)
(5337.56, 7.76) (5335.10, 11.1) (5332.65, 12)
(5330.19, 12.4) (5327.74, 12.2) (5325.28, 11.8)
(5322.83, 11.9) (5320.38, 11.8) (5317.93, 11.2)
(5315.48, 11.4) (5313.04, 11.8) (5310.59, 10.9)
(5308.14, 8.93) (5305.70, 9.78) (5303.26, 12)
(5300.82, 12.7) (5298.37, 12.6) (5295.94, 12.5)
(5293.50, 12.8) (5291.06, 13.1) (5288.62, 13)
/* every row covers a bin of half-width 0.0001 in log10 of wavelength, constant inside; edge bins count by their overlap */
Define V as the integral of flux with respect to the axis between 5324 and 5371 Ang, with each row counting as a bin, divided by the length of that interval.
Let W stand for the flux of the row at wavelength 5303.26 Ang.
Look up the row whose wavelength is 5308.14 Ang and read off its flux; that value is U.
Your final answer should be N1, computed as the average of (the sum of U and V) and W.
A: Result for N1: 14.9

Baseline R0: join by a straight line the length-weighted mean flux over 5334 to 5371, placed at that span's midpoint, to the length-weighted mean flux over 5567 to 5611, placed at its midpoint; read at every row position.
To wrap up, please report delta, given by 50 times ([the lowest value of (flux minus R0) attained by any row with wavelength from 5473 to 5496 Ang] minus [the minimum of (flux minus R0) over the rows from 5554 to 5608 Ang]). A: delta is 72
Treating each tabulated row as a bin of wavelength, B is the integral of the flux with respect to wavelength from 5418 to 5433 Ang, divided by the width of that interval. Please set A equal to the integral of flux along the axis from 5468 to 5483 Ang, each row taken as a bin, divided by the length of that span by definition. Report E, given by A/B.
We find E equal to 1.01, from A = 11.91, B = 11.8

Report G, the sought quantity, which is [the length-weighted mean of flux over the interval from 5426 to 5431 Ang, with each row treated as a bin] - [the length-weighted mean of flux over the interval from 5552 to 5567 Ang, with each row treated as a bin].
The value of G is 0.0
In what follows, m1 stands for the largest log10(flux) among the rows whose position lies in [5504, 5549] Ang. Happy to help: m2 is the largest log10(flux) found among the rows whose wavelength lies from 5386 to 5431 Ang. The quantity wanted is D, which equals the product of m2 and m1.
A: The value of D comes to 1.19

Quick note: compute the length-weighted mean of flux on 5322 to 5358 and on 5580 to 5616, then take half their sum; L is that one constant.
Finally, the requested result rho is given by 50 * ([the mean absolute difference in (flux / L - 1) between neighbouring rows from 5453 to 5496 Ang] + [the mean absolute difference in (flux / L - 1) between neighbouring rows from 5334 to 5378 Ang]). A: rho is 6.7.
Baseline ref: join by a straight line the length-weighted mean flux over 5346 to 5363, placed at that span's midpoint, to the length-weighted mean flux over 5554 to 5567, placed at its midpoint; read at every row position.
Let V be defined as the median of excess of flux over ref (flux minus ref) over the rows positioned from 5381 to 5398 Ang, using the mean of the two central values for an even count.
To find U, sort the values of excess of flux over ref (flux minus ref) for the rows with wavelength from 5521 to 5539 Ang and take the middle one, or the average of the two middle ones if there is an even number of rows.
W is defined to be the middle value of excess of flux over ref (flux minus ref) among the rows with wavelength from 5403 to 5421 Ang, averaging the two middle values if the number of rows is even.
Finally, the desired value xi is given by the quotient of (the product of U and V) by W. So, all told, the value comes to 0.4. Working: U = 0.3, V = 3.7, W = 2.1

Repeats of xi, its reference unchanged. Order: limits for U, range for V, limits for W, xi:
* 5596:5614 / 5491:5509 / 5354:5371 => -0.1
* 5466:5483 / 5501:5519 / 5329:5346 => 2.6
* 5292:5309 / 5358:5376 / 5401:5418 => 10.8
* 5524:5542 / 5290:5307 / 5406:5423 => 0.7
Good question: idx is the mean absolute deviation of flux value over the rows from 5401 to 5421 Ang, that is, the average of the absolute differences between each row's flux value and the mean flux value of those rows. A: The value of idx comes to 0.34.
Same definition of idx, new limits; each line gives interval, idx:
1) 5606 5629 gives 0.36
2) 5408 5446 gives 0.50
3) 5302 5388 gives 2.61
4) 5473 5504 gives 0.19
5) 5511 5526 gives 0.23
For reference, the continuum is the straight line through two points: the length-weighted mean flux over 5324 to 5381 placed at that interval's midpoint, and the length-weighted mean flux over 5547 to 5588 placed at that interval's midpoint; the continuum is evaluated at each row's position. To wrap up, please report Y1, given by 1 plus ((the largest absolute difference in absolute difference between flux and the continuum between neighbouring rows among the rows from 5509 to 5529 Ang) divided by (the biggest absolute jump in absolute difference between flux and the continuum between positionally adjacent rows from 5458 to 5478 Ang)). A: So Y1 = 1.9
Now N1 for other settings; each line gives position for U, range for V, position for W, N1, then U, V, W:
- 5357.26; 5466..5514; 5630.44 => 18.2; 11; 11.9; 13.5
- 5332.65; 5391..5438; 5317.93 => 17.4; 12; 11.7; 11.2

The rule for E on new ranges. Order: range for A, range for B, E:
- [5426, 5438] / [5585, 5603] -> 0.94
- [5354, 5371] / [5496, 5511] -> 0.96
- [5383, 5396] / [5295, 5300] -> 0.97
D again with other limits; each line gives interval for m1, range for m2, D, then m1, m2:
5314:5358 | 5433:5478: 1.20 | 1.093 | 1.10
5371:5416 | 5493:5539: 1.18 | 1.090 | 1.09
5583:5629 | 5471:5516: 1.23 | 1.127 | 1.09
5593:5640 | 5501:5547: 1.23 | 1.134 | 1.09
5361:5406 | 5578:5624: 1.22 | 1.090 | 1.12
